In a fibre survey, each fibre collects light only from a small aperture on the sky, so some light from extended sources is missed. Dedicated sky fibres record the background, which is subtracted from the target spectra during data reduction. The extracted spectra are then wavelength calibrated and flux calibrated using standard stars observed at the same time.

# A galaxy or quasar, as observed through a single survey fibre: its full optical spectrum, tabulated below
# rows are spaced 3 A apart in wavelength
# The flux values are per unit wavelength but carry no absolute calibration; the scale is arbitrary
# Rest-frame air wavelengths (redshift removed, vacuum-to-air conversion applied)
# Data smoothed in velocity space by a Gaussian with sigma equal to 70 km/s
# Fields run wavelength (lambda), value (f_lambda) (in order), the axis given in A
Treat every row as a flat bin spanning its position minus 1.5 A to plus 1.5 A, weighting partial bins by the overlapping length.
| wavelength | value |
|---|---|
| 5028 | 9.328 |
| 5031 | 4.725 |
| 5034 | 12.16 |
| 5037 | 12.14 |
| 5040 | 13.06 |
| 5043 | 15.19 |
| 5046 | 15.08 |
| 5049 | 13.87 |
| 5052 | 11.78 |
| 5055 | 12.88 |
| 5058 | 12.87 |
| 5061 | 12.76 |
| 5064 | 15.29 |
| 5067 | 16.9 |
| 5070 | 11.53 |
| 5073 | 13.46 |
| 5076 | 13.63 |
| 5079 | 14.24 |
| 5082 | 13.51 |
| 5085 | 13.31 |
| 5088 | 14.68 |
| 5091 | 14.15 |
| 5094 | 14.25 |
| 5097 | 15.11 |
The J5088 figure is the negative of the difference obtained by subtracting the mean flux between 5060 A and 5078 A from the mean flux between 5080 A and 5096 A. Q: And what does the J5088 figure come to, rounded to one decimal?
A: -0.1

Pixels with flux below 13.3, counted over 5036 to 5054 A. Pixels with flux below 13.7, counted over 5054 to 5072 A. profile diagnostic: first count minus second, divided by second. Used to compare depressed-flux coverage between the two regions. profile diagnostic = -0.25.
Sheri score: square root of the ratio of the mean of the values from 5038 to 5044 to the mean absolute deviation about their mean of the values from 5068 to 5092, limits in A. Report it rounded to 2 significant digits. 4.8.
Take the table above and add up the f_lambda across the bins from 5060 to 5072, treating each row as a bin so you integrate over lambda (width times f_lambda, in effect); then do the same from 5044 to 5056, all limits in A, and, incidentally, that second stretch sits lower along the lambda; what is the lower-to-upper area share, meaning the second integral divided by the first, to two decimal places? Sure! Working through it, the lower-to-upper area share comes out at 0.95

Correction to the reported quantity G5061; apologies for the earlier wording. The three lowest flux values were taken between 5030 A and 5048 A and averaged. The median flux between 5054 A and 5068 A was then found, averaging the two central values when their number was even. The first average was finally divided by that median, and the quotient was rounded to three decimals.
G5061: 0.751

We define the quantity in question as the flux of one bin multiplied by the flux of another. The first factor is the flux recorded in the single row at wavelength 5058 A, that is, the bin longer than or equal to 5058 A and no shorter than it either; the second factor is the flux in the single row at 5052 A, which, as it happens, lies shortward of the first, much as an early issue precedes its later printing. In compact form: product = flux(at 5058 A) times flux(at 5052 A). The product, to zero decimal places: 152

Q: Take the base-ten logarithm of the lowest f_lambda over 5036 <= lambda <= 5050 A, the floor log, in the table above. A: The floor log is 1.08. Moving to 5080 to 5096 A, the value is 1.12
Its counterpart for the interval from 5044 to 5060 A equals 1.07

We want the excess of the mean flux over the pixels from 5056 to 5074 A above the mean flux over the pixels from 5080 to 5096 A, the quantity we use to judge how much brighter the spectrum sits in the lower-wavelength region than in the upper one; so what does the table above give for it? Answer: -0.2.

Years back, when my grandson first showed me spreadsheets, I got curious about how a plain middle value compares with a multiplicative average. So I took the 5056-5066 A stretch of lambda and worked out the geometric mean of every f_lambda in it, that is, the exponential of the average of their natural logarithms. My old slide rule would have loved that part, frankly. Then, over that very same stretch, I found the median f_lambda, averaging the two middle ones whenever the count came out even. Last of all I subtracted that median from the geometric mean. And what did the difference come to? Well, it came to 0.7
